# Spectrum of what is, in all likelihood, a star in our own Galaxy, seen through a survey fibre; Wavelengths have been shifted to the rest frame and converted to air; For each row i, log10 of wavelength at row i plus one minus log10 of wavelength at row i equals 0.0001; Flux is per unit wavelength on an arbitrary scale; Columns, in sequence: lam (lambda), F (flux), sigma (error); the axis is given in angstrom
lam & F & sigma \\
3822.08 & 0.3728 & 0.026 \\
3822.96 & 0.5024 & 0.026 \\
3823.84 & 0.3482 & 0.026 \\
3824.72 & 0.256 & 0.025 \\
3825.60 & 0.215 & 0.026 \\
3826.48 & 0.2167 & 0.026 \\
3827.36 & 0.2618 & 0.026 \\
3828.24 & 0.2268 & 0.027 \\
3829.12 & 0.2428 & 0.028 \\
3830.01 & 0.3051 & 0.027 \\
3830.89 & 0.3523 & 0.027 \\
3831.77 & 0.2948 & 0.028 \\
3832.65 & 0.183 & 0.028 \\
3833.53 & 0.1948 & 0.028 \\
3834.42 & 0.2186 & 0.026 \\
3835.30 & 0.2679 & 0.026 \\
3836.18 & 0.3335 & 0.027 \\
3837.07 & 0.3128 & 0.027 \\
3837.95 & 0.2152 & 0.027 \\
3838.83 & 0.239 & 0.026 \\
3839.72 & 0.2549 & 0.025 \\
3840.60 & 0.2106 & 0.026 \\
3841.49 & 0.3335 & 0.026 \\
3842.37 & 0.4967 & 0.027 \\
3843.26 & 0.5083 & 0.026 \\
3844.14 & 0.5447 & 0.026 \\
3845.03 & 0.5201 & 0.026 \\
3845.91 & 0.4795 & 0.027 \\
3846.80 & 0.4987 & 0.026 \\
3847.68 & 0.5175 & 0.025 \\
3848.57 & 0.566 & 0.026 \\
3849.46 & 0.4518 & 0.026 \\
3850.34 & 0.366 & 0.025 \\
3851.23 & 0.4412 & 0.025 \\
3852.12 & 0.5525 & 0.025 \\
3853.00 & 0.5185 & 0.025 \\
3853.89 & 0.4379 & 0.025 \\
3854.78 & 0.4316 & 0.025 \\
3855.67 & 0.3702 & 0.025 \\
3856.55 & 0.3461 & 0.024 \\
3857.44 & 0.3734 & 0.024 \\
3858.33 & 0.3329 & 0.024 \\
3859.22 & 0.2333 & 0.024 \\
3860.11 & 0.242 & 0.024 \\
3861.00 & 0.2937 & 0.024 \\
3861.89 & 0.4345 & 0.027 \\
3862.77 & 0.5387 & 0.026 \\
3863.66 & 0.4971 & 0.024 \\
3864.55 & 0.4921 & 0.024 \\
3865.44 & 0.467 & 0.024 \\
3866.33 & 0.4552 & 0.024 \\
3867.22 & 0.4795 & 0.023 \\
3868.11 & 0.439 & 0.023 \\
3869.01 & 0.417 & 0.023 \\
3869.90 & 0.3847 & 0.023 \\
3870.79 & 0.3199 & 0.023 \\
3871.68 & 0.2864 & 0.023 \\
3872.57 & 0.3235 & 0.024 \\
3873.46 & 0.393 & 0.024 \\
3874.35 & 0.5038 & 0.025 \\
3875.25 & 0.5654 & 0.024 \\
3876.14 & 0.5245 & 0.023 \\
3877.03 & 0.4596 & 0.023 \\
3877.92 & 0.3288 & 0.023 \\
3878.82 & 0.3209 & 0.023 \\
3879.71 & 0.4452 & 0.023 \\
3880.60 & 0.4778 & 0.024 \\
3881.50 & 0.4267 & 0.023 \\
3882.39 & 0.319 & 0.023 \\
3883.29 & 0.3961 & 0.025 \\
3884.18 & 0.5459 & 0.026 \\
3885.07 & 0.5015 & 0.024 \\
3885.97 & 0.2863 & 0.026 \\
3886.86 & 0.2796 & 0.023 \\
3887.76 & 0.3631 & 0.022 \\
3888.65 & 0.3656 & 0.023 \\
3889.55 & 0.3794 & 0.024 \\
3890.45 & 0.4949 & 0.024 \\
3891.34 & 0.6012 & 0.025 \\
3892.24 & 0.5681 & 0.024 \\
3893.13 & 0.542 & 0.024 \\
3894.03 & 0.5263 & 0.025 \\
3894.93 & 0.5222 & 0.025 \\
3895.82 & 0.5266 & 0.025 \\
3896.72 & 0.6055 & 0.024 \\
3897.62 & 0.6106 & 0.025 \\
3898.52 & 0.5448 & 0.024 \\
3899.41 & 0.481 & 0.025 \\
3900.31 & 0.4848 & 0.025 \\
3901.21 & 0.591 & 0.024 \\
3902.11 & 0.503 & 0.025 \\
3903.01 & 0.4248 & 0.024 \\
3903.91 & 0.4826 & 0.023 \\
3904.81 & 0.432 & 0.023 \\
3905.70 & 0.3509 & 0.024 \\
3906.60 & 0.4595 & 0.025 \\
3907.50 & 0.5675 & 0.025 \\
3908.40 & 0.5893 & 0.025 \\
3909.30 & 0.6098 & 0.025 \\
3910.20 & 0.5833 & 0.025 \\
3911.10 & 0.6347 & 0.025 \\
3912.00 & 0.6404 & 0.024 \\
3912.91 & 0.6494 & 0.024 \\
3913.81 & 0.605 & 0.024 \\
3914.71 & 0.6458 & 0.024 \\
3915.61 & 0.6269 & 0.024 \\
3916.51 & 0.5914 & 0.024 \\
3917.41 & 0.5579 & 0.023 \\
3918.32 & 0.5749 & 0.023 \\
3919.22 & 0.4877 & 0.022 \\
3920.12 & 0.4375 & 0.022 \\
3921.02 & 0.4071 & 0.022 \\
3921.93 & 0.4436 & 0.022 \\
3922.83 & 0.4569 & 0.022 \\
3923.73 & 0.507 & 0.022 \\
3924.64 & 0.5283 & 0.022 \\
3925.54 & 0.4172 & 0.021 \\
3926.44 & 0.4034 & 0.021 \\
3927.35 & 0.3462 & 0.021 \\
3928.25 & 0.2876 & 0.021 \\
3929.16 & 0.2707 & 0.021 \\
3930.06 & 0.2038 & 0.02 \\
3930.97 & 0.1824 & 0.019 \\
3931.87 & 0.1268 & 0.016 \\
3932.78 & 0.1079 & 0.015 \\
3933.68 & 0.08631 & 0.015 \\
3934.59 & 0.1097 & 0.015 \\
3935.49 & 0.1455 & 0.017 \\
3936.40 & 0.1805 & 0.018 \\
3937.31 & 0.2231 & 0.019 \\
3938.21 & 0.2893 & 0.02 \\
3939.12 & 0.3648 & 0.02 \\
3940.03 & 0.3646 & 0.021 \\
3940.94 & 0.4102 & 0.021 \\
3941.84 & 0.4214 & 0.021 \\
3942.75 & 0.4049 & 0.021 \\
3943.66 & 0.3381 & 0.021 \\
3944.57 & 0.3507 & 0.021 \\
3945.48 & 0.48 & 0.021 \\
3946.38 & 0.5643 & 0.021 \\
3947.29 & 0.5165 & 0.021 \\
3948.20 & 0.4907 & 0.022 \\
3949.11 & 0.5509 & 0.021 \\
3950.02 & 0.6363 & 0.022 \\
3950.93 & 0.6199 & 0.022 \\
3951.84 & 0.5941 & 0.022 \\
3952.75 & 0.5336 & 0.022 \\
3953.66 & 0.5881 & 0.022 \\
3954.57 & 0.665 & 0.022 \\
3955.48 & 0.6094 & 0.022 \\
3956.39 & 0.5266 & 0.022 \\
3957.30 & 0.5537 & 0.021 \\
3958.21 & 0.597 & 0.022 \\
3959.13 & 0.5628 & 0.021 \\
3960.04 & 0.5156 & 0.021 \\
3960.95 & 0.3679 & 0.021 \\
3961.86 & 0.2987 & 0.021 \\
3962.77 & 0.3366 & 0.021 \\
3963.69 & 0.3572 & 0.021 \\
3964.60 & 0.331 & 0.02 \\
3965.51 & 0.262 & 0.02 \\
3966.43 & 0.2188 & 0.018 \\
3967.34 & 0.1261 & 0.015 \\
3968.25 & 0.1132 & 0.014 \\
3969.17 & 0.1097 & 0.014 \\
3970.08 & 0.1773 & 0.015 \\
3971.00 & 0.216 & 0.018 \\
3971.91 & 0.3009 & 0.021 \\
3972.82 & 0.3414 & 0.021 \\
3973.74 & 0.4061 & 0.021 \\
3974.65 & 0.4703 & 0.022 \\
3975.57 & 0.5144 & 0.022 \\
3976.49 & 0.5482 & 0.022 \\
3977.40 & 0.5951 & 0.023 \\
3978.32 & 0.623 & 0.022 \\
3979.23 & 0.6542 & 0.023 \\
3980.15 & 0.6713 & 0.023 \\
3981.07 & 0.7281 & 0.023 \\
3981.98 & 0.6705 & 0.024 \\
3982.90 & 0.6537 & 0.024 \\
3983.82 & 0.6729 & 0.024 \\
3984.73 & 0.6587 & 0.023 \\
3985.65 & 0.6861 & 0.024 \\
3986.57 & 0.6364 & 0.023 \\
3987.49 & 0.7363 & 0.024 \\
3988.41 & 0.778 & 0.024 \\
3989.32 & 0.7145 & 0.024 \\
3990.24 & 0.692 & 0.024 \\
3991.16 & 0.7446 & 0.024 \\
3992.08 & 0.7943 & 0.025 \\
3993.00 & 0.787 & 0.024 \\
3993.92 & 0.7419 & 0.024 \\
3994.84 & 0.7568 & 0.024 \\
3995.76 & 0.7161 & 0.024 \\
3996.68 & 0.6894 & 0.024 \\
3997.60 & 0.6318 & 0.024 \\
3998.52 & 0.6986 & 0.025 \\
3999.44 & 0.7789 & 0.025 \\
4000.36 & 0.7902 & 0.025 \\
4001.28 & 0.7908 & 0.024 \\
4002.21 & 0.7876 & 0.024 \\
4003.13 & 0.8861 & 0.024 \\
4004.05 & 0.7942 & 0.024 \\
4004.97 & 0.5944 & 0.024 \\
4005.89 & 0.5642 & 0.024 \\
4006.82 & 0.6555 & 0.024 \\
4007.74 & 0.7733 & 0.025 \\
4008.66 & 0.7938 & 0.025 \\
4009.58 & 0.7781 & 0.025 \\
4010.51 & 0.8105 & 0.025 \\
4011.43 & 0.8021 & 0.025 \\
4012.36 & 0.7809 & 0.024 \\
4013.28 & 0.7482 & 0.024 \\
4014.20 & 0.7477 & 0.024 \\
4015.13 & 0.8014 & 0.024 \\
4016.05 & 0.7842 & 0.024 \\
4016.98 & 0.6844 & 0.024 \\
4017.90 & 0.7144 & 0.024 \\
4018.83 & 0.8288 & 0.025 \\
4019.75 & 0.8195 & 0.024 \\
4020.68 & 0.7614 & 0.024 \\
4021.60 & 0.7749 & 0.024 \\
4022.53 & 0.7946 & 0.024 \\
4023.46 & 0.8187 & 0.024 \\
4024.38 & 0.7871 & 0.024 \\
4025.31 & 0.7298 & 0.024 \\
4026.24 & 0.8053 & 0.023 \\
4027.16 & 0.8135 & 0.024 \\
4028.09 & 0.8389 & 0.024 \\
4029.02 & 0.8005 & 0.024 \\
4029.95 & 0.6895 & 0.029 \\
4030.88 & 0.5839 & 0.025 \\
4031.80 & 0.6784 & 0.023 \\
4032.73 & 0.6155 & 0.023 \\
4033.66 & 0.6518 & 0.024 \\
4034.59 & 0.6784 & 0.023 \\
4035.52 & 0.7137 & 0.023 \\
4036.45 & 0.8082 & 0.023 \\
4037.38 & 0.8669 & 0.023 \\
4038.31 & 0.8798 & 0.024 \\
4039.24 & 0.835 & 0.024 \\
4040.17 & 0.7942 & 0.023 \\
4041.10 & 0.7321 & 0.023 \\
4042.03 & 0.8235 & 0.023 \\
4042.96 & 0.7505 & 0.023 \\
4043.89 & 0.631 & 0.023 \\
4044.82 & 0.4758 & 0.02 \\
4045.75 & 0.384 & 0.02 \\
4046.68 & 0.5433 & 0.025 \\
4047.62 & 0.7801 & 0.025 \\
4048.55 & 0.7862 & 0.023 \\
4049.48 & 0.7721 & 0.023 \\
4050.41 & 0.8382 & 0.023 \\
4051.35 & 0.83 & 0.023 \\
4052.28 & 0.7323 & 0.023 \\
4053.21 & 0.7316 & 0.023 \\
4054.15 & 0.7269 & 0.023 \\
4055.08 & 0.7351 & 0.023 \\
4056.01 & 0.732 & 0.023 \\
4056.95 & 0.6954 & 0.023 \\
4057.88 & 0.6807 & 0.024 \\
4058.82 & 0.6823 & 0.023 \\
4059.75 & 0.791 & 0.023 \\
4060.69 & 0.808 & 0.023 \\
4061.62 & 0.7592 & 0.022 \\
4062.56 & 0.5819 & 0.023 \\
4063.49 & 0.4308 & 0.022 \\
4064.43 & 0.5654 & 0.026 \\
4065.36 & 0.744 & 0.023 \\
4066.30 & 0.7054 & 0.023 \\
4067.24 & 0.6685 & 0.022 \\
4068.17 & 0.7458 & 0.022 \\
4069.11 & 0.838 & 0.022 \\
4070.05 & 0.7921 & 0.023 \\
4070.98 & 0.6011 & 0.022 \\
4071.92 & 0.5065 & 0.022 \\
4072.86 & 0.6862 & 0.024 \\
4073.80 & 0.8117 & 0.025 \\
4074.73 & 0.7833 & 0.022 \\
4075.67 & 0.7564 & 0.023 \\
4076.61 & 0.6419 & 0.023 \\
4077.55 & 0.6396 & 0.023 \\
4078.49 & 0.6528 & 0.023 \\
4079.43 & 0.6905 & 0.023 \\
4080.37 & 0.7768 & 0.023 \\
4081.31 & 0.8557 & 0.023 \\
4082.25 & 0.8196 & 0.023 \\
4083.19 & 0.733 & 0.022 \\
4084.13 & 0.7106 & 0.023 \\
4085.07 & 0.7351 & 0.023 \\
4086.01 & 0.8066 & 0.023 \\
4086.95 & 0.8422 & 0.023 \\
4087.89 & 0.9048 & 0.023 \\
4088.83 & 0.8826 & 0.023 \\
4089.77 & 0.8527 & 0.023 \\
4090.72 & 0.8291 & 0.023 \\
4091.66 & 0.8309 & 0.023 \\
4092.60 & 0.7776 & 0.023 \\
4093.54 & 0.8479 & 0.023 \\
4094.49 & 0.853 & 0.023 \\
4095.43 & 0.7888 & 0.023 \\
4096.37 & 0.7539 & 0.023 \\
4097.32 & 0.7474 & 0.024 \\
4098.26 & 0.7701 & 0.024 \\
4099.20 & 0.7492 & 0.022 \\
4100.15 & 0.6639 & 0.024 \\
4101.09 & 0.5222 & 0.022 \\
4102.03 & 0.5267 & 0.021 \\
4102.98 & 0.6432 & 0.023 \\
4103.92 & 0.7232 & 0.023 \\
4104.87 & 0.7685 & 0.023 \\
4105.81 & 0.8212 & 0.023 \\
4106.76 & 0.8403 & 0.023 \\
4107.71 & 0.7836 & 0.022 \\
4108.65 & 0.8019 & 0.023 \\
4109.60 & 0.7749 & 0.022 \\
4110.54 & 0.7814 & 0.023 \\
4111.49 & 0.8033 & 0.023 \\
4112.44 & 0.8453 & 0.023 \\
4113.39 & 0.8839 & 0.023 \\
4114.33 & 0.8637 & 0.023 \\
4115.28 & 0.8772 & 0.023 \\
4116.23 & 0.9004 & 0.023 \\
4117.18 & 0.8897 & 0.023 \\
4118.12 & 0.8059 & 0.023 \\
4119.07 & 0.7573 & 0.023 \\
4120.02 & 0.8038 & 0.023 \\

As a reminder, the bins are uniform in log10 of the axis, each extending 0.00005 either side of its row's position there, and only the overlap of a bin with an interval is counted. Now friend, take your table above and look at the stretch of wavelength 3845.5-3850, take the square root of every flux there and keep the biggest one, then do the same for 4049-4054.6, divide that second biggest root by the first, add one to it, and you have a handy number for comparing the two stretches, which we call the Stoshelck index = 2.22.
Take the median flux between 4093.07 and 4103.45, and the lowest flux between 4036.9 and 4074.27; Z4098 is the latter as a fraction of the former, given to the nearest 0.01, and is 0.51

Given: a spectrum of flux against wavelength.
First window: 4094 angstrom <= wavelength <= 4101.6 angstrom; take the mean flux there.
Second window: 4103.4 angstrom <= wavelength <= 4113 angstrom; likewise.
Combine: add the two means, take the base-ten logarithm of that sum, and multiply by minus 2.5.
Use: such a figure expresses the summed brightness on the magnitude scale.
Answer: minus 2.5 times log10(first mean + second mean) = -0.46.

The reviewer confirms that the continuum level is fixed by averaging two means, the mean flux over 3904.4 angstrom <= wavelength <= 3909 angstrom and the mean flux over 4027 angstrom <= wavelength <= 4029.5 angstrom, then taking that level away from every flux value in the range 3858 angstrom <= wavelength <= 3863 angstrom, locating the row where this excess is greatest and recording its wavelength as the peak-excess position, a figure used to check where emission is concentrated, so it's 3862.77 angstrom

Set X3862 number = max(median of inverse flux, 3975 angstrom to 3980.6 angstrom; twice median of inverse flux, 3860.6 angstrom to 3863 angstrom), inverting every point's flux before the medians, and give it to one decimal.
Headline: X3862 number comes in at 4.6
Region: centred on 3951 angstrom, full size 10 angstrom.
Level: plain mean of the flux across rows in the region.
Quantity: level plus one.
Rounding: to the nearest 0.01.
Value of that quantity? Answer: 1.58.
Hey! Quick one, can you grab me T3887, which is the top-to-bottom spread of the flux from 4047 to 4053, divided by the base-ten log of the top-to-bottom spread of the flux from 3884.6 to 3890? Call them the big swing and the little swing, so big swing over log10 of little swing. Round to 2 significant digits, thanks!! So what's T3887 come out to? -0.16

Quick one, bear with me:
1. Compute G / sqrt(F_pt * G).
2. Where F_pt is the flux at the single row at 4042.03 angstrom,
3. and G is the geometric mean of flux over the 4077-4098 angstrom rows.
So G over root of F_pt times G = 0.98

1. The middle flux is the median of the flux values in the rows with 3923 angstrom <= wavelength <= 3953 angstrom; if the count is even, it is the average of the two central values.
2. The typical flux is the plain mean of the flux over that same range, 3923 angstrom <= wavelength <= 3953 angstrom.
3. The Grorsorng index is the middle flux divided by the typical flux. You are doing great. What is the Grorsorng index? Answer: 1.00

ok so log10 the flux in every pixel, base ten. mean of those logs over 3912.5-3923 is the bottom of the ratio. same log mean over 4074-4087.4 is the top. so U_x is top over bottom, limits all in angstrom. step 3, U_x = 0.47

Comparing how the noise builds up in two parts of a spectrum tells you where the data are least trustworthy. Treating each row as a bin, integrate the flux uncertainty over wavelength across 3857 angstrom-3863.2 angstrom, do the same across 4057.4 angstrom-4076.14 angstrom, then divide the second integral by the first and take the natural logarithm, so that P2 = 1.0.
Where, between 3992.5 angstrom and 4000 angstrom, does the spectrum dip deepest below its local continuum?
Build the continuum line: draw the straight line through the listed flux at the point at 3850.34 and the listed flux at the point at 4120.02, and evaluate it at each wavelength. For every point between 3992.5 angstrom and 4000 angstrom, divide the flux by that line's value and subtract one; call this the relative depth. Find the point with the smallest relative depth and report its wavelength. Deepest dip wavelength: 3997.60 angstrom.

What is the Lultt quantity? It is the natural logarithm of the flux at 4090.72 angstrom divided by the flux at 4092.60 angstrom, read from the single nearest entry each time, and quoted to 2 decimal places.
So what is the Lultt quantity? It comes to 0.06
